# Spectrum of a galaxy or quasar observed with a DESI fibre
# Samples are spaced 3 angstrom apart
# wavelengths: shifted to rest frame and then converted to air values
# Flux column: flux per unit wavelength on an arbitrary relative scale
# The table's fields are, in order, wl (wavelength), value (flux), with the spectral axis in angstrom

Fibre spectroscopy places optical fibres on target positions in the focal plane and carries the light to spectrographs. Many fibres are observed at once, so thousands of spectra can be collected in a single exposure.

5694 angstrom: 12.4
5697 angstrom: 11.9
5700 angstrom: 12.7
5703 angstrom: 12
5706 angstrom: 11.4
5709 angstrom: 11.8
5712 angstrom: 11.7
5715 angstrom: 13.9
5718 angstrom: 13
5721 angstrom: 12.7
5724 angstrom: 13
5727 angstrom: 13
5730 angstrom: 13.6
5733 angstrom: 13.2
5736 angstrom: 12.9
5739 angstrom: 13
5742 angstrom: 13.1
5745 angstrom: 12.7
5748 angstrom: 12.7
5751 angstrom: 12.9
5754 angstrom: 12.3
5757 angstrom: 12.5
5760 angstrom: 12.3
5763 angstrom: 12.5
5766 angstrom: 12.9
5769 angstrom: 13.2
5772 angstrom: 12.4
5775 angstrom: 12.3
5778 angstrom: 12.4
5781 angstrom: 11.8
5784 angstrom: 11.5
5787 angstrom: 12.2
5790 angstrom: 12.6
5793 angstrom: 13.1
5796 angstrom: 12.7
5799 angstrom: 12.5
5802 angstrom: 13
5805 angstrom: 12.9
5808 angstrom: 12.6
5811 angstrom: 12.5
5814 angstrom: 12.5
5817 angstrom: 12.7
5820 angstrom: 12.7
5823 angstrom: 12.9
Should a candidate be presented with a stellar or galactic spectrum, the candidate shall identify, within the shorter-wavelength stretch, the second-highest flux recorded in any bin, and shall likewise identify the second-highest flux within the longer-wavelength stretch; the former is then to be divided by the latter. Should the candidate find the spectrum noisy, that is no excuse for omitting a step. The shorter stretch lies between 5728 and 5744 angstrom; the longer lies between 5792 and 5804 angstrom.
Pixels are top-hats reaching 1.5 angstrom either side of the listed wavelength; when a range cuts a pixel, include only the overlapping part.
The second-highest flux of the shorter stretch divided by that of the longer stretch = 1.02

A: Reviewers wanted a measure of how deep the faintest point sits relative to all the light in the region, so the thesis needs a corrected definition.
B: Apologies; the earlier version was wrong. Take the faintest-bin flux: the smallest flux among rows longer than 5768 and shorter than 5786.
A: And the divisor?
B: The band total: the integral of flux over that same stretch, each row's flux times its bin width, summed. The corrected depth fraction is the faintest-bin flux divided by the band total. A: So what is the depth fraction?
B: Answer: 0.052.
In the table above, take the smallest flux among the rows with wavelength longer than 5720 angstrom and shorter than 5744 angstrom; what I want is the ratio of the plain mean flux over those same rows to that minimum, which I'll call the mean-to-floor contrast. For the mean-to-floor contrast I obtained 1.029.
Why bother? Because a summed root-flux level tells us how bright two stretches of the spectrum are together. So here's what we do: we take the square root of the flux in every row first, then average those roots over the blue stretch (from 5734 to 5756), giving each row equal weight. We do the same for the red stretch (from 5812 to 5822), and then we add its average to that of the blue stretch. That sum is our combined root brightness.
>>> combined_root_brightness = 7.13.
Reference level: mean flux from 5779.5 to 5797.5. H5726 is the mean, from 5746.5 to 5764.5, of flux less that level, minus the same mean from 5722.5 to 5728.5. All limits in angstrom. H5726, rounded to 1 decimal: -0.5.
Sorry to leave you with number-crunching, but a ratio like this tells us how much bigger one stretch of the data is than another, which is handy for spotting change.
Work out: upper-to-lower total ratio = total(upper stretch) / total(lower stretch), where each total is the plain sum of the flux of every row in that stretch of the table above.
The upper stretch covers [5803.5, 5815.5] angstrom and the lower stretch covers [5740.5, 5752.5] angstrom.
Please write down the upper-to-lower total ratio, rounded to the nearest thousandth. 0.982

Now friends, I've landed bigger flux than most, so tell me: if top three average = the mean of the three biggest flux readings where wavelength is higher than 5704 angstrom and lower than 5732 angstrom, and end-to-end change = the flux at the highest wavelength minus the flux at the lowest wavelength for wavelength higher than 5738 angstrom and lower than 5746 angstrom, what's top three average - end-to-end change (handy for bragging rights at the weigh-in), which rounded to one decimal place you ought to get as 13.8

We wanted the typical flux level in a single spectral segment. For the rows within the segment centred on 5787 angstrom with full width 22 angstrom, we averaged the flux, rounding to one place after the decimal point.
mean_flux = 12.3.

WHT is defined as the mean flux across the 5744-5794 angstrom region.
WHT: 12.5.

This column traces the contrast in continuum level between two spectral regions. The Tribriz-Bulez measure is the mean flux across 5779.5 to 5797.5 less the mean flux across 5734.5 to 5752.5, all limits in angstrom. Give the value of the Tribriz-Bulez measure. -0.57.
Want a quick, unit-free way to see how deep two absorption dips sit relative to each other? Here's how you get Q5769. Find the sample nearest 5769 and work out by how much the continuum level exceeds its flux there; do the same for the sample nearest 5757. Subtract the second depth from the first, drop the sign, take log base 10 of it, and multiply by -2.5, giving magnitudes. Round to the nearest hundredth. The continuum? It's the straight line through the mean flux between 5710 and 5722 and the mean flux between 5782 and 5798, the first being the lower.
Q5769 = 0.29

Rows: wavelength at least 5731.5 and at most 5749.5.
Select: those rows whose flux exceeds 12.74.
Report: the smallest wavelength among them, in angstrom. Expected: 5733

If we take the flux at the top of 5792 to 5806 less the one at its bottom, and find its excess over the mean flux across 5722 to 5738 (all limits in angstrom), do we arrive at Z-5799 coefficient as -13.3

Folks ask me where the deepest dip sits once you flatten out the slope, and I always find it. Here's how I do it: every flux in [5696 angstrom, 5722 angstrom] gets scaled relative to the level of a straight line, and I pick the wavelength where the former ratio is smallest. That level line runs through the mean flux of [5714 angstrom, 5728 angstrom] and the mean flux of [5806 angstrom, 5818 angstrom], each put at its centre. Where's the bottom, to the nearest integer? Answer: 5706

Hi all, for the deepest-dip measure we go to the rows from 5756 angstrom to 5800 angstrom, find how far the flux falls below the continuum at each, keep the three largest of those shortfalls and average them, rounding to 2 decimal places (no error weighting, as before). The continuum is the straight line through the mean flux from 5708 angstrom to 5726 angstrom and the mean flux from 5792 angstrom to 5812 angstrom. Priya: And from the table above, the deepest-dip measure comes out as 0.91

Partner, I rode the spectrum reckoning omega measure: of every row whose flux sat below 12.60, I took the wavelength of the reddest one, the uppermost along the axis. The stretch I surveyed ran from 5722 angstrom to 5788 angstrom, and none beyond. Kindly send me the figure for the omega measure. 5787 angstrom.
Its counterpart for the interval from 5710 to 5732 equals 5712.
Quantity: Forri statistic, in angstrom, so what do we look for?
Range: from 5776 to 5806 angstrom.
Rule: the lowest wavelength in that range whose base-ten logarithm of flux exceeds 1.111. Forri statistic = 5793 angstrom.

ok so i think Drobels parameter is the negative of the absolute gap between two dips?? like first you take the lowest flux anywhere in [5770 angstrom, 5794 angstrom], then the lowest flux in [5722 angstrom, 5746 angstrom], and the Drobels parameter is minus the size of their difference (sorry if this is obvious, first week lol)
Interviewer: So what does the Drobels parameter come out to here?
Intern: -1.2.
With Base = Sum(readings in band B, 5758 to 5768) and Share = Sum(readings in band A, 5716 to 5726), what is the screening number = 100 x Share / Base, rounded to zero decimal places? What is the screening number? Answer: 103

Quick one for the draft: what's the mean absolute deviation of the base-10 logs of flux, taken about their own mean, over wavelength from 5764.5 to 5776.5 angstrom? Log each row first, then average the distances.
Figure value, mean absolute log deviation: 0.012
